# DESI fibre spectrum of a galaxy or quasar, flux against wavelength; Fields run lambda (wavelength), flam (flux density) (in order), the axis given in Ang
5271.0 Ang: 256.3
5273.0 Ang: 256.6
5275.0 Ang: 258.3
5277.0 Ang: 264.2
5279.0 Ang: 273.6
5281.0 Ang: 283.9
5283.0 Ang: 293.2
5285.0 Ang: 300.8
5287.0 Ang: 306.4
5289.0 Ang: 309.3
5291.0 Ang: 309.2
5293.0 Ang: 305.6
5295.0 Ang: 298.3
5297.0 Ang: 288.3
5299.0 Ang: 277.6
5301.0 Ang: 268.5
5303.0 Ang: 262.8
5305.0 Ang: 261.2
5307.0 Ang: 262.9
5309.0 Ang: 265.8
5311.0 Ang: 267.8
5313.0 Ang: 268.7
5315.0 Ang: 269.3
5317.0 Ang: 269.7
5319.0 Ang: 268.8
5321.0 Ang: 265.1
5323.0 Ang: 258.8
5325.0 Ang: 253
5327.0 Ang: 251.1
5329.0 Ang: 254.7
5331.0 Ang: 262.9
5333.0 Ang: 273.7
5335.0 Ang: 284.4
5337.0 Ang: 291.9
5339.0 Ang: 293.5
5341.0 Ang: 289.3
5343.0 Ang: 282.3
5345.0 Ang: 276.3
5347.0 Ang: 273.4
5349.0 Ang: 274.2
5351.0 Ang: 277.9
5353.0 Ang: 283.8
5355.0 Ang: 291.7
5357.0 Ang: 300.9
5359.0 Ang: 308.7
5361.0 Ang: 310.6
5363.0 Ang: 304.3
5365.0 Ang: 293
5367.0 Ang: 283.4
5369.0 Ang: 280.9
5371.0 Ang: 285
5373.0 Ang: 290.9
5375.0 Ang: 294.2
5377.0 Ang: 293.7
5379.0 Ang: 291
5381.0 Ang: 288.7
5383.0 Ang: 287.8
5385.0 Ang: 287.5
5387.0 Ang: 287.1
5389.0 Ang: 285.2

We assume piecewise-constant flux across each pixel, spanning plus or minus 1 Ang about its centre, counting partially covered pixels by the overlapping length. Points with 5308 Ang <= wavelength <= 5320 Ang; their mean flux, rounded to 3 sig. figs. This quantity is 268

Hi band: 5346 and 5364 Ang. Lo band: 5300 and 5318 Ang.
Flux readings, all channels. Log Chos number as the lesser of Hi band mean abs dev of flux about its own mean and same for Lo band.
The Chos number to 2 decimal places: 2.78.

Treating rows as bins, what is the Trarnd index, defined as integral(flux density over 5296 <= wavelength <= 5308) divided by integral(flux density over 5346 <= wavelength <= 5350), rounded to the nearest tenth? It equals 3.0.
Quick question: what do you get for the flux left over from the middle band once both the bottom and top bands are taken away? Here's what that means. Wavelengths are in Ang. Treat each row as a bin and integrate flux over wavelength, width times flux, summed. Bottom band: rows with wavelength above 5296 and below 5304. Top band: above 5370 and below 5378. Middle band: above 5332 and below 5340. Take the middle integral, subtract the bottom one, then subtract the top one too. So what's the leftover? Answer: -2235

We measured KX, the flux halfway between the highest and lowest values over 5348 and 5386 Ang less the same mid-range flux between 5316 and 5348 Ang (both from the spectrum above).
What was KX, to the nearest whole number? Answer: 20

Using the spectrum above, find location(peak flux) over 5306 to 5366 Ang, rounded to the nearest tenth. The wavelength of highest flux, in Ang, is 5361.0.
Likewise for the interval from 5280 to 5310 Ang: 5289.0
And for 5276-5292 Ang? 5289.0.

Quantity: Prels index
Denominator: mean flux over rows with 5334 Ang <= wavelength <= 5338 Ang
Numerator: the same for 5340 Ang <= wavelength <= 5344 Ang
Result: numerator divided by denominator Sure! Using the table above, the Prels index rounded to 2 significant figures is 0.99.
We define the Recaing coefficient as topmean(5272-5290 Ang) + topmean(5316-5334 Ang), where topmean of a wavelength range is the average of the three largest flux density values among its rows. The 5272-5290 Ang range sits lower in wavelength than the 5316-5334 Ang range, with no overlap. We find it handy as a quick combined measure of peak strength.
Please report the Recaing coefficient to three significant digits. 576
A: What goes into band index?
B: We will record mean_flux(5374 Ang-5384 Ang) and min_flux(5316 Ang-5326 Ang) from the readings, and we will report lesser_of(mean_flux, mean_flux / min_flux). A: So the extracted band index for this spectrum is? 1.15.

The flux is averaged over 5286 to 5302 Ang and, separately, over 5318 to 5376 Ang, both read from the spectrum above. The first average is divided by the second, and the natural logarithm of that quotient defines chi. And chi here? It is 0.049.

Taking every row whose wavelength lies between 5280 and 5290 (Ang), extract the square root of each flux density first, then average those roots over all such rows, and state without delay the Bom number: 17.3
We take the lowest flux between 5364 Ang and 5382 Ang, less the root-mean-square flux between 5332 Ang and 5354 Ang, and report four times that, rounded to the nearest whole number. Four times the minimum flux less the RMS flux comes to -4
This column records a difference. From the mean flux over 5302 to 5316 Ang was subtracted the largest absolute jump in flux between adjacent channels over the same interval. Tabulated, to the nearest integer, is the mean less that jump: 263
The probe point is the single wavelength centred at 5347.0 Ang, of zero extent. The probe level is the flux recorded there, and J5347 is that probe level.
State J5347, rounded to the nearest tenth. 273.4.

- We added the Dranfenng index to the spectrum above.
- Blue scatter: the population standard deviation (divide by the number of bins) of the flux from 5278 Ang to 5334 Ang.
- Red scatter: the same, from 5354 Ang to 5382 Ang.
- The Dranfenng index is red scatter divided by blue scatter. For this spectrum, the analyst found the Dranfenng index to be 0.5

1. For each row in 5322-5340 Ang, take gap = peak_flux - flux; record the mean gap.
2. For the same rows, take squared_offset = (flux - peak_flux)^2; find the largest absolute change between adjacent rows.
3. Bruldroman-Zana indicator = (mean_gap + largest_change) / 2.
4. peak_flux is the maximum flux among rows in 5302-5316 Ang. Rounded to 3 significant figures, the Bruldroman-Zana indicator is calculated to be 141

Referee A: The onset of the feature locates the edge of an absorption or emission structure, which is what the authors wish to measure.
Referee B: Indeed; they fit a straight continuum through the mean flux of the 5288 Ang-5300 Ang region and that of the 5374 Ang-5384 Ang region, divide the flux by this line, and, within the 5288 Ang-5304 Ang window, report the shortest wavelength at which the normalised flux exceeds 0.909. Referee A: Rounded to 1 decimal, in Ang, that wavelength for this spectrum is 5289.0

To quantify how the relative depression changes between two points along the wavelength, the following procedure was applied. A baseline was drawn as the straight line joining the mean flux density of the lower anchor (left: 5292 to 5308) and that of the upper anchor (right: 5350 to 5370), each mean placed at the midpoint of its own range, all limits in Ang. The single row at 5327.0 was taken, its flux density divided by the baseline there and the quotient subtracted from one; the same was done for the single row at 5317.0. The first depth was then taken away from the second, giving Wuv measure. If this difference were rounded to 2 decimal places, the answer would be -0.07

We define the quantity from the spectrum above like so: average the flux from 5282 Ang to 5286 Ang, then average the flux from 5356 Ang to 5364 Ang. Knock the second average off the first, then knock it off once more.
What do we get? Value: -315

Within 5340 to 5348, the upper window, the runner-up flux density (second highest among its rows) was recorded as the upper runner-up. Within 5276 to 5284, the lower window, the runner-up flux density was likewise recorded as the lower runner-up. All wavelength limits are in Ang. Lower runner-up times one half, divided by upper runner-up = 0.503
